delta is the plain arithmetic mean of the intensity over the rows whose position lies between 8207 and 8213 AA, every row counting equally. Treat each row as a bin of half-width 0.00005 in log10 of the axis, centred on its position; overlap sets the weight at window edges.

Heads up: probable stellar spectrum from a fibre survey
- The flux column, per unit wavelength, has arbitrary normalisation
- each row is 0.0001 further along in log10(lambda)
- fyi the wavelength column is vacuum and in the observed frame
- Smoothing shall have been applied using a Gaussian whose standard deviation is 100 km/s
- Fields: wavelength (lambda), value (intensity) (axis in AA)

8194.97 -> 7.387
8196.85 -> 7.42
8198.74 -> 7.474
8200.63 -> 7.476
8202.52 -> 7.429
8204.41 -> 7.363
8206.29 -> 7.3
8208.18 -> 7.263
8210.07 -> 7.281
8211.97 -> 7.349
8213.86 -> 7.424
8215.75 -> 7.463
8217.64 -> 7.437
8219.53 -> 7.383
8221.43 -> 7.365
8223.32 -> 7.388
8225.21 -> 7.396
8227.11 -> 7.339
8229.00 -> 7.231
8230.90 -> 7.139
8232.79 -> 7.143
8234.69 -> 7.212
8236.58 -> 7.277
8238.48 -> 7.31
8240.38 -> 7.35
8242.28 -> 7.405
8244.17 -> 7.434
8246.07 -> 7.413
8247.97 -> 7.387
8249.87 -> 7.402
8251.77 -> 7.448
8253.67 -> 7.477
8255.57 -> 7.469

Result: 7.30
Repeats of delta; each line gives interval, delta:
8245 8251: 7.40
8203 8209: 7.31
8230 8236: 7.16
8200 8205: 7.42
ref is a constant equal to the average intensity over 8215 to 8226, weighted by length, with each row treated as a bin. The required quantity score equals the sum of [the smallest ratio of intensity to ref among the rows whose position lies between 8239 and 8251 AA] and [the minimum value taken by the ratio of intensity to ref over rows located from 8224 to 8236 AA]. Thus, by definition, 1.96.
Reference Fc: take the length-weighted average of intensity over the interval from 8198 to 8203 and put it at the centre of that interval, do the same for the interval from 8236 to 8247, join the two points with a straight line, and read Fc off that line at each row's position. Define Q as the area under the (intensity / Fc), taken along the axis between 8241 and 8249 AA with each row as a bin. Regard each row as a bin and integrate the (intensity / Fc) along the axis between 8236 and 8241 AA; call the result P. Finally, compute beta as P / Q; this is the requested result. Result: 0.6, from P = 5.0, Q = 8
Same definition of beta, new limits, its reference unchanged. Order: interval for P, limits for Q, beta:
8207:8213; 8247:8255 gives 0.7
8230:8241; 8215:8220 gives 2.2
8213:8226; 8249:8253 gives 3.2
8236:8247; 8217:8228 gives 1.0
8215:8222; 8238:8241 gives 2.3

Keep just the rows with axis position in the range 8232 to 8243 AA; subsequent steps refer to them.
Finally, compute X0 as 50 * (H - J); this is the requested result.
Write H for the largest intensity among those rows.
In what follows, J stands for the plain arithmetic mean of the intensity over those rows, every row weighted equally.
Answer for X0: 6.1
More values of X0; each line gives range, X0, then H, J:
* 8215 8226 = 2.9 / 7.463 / 7.41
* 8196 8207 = 3.3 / 7.476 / 7.41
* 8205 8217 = 5.8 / 7.463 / 7.35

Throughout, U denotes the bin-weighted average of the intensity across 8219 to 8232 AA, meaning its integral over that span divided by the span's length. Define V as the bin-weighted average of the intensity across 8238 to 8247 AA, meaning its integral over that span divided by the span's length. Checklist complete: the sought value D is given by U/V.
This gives 0.990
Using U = 7.32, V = 7.39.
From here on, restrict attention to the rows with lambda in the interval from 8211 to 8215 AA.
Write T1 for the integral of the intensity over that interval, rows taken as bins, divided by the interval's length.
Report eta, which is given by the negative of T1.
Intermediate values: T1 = 7.38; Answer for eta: -7.38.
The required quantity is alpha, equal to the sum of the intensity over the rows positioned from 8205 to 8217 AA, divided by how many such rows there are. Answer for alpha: 7.35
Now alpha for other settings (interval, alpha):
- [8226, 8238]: 7.22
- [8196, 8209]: 7.39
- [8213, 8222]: 7.41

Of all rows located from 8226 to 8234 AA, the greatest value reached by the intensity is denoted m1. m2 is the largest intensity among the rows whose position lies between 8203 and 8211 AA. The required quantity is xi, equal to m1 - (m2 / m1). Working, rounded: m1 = 7.339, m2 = 7.363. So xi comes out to 6.34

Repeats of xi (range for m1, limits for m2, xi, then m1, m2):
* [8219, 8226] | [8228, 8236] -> 6.42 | 7.396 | 7.231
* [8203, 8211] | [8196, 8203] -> 6.35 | 7.363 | 7.476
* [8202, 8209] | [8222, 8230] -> 6.43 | 7.429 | 7.396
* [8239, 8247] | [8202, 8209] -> 6.43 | 7.434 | 7.429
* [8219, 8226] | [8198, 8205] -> 6.39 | 7.396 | 7.476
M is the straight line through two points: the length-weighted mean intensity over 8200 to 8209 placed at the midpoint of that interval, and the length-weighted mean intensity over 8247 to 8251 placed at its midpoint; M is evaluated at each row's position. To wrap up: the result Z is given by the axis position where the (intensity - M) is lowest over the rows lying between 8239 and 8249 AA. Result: 8240.38 AA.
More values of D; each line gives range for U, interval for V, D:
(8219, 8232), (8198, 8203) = 0.981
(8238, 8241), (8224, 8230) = 1.001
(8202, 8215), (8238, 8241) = 1.003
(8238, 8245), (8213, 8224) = 0.996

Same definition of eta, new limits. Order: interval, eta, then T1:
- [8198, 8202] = -7.46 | 7.46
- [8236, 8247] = -7.37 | 7.37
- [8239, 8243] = -7.36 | 7.36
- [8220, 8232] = -7.31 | 7.31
